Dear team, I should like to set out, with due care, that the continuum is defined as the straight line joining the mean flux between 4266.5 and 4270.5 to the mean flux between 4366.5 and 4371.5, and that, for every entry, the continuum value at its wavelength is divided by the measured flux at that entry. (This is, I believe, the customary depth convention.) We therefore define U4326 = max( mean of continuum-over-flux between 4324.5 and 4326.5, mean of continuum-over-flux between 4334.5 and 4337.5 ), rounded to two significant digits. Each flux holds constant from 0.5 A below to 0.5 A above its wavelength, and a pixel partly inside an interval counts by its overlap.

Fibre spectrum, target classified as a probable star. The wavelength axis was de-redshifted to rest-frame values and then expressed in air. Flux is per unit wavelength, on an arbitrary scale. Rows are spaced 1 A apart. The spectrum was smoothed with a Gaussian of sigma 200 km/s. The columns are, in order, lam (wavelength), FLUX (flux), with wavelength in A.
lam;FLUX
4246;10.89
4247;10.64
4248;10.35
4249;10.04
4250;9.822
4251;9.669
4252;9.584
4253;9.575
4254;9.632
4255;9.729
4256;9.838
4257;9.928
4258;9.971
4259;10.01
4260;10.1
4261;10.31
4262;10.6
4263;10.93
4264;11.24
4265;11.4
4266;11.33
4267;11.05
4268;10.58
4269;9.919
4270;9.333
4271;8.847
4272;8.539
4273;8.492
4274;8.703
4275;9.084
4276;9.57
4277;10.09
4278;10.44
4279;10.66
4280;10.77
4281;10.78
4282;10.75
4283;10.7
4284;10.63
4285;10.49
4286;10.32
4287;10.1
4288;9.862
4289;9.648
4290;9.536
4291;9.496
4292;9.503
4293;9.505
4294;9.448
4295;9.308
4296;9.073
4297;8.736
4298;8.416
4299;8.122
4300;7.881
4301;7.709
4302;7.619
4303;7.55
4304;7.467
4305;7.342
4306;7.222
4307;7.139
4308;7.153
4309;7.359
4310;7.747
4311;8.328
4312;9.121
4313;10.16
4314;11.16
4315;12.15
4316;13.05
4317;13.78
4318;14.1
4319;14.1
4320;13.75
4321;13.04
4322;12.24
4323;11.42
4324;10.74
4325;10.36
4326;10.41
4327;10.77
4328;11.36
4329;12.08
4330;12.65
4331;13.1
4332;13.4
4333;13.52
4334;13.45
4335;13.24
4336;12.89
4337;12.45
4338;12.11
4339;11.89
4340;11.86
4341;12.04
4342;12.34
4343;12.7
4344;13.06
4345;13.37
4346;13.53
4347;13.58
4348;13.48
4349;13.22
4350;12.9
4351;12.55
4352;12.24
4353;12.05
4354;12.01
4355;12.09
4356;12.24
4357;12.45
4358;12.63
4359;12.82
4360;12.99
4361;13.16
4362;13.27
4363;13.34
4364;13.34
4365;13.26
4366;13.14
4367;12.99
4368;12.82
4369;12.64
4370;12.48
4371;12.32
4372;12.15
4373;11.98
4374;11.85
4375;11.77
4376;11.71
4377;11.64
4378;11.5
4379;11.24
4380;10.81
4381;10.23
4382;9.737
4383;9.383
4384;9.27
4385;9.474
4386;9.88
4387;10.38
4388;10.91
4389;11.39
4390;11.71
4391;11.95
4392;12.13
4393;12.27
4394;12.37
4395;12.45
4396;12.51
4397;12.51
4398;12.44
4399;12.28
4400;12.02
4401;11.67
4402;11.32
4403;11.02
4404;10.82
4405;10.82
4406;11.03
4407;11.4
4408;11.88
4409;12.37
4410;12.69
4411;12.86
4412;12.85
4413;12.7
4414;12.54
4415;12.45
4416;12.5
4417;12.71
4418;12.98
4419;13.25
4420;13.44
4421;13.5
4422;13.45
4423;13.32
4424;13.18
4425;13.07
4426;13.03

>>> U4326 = 1.1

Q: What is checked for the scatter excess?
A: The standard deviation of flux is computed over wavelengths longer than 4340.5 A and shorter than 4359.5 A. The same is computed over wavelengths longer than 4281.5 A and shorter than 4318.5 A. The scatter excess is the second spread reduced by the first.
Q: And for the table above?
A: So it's 1.3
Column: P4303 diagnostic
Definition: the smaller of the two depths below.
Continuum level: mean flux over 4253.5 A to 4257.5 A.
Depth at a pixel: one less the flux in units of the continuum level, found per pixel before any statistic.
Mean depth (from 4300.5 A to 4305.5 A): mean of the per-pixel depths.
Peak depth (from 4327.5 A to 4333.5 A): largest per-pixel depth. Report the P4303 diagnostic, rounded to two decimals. -0.16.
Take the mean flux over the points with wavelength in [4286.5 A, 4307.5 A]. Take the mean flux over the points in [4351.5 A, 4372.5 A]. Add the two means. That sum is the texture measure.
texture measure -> 21.3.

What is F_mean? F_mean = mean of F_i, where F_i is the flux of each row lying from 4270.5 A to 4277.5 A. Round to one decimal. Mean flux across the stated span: 9.0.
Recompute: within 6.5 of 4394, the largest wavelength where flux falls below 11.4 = 4389 A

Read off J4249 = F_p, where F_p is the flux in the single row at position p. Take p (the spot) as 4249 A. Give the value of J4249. 10.04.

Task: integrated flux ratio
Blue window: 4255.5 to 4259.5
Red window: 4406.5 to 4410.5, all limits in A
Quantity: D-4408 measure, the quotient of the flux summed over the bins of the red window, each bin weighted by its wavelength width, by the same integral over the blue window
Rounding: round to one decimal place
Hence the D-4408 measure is 1.2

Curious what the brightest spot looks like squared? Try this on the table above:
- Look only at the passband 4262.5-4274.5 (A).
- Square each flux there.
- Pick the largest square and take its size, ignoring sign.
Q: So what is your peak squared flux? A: 130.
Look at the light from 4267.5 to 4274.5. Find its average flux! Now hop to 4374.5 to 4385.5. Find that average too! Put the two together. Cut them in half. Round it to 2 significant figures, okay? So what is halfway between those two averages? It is 9.9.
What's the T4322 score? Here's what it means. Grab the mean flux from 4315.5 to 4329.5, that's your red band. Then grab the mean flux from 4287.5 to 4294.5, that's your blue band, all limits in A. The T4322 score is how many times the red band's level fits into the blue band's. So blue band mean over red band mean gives 0.78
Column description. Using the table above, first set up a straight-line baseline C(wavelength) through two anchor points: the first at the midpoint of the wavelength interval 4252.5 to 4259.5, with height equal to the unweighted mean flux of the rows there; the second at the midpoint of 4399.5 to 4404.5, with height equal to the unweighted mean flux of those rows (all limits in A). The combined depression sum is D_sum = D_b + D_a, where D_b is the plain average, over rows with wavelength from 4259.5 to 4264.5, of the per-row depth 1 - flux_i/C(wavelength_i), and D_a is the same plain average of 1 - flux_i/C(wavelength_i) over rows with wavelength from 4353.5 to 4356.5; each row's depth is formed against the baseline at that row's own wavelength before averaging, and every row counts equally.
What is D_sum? -0.19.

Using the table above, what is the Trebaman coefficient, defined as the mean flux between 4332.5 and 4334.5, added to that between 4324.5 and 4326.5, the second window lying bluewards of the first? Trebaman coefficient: 23.9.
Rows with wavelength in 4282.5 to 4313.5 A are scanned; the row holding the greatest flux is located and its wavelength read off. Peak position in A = 4283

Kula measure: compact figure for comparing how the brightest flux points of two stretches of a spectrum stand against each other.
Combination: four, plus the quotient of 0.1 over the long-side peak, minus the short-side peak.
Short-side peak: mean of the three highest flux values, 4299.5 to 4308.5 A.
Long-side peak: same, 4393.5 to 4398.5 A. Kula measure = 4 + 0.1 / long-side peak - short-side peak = -3.7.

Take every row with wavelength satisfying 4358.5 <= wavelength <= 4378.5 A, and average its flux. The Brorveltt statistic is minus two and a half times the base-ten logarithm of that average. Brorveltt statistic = -2.75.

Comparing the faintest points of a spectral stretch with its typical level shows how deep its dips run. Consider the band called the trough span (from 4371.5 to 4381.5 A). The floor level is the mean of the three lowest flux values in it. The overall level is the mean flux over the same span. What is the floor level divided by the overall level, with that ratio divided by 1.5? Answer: 0.624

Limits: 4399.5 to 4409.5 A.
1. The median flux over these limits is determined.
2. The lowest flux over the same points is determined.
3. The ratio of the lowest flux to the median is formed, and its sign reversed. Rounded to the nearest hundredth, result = -0.95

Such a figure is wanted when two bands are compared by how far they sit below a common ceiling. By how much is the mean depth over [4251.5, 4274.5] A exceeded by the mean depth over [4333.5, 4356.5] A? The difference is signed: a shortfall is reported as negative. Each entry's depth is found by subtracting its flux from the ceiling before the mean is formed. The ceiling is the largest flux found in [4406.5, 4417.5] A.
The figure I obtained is -2.68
